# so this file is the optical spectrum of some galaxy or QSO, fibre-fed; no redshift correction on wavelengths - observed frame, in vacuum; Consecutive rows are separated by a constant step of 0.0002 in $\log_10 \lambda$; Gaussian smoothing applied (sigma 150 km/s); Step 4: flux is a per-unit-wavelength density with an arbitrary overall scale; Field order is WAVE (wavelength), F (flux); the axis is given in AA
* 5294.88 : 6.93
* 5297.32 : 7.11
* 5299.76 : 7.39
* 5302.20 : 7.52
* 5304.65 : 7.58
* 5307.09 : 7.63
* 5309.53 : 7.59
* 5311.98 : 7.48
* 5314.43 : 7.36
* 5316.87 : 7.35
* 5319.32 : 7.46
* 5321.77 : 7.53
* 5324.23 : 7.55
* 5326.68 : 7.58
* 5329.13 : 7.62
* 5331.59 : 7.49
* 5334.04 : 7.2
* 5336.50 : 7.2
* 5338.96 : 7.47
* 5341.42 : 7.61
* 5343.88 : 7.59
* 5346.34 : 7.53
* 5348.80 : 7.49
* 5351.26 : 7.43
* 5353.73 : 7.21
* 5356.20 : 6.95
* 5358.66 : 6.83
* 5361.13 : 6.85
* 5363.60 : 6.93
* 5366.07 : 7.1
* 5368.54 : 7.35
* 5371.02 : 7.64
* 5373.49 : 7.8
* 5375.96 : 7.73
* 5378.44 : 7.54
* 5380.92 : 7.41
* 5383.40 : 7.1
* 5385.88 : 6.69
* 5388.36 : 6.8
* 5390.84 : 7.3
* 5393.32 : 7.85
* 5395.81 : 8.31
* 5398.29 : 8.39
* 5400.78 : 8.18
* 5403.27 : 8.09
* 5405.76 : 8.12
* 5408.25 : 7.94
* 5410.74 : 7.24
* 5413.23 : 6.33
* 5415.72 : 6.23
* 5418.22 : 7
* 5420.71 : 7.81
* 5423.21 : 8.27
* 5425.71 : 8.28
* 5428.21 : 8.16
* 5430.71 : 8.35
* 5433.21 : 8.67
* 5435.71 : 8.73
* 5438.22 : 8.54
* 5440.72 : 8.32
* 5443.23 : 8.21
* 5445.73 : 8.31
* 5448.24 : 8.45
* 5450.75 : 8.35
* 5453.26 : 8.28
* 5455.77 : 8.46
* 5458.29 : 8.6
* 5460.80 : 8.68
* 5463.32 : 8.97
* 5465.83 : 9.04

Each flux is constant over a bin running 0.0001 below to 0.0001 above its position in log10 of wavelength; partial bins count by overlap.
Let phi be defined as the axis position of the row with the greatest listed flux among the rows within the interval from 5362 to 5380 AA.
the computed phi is 5373.49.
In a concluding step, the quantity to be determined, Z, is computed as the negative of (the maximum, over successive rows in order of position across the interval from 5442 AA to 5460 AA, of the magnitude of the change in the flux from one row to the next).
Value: -0.18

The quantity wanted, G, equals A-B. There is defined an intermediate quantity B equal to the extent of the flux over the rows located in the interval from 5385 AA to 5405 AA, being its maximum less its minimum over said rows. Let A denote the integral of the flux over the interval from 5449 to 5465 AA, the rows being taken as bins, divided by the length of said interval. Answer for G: 6.87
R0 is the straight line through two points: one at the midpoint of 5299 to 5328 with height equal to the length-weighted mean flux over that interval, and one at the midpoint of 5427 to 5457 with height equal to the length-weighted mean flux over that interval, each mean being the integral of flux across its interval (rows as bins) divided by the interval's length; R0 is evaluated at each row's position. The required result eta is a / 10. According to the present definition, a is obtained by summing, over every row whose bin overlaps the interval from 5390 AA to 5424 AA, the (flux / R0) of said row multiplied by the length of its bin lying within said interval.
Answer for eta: 3.19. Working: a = 31.9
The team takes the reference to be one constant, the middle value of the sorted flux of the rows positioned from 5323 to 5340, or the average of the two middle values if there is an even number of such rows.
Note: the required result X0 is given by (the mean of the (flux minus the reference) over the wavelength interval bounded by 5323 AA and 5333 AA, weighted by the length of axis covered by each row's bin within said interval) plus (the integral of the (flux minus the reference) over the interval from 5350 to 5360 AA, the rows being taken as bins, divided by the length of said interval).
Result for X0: -0.32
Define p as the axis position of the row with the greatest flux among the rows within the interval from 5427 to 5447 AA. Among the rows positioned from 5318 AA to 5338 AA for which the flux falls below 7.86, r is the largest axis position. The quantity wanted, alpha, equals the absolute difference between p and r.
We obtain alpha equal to 99.2 AA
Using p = 5435.71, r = 5336.50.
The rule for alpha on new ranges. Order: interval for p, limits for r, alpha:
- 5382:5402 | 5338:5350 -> 49.5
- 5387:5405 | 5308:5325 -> 74.1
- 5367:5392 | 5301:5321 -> 54.2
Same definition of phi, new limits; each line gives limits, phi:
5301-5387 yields 5373.49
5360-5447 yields 5435.71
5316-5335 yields 5329.13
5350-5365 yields 5351.26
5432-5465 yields 5463.32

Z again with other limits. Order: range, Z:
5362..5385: -0.31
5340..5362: -0.26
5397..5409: -0.21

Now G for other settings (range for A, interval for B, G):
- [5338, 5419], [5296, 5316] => 6.88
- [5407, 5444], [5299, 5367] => 7.07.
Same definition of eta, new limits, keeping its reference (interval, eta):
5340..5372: 2.98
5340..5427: 8.11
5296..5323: 2.69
